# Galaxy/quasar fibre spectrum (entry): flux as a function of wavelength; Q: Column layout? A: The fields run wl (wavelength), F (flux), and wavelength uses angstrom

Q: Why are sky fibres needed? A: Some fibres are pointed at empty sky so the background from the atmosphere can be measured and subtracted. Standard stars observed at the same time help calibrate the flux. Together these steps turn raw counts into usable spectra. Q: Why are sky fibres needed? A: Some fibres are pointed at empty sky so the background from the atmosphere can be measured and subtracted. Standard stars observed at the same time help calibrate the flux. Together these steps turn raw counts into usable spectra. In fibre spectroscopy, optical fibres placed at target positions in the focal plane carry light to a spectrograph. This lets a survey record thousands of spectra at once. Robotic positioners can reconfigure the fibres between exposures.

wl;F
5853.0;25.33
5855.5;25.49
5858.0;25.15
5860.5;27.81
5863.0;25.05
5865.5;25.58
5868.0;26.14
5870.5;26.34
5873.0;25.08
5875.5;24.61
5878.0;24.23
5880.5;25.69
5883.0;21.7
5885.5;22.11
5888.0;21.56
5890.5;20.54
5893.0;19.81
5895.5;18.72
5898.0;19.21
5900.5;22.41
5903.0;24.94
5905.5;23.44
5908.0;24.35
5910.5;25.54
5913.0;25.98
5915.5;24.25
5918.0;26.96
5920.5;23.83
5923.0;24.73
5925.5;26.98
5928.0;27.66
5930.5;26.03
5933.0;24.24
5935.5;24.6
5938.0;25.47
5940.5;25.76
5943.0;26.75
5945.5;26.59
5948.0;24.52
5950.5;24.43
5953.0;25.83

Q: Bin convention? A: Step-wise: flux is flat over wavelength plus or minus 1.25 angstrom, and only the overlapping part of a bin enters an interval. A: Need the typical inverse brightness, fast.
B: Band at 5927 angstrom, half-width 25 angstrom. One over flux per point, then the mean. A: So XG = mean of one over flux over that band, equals 0.0395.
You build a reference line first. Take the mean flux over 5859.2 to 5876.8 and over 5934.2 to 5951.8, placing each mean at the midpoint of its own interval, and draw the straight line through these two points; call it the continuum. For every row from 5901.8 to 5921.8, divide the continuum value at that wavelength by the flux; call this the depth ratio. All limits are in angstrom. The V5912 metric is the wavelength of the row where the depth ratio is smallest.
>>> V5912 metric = 5918.0 angstrom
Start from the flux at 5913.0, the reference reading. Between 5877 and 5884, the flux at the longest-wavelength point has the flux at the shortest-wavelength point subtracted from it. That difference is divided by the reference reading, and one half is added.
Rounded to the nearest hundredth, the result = 0.40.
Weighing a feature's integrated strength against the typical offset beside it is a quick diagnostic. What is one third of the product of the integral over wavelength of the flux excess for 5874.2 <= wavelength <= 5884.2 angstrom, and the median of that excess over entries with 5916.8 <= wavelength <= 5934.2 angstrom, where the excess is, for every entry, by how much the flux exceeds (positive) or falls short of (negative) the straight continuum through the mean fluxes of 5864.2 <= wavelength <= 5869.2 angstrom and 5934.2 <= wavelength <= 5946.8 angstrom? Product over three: -1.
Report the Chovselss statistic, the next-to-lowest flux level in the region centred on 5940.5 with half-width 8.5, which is 24.52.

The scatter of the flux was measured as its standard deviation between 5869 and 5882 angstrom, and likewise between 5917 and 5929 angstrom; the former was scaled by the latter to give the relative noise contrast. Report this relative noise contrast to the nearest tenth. 0.5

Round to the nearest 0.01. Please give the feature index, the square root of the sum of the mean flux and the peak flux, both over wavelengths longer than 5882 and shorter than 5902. 6.57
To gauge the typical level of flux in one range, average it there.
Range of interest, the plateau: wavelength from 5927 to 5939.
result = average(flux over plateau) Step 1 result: 25.6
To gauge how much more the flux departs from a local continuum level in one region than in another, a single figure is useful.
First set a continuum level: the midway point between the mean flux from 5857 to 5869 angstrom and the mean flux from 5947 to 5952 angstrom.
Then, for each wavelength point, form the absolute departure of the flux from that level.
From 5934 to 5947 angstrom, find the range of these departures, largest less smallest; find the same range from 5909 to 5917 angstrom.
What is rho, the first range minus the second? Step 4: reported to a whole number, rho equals 1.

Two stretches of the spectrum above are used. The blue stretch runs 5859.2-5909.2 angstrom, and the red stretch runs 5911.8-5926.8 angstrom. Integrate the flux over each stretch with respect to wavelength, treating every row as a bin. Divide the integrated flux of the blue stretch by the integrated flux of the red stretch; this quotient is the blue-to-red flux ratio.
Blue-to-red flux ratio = 3.1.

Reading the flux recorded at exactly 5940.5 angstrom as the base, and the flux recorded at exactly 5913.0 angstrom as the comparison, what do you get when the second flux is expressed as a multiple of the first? 1.01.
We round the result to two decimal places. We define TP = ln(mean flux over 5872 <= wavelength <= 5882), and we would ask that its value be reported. 3.21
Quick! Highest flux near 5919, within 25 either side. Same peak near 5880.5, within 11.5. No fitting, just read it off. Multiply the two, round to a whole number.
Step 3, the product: 729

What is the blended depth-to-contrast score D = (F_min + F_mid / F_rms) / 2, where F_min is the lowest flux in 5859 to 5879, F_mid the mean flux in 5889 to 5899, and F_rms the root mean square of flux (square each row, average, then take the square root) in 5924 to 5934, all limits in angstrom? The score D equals 12.5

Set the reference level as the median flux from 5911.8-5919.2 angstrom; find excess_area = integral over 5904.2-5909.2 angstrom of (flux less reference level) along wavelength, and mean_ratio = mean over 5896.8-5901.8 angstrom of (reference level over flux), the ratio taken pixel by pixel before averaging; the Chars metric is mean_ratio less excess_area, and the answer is 12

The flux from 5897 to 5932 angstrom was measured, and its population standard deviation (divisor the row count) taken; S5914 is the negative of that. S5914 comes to -2.09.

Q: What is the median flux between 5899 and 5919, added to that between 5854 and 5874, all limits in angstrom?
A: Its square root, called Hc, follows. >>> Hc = 7.08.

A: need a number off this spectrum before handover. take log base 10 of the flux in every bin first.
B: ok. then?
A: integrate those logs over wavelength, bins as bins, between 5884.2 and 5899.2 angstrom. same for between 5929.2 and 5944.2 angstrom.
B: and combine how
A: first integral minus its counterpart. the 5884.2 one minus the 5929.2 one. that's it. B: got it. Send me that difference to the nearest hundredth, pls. -1.48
